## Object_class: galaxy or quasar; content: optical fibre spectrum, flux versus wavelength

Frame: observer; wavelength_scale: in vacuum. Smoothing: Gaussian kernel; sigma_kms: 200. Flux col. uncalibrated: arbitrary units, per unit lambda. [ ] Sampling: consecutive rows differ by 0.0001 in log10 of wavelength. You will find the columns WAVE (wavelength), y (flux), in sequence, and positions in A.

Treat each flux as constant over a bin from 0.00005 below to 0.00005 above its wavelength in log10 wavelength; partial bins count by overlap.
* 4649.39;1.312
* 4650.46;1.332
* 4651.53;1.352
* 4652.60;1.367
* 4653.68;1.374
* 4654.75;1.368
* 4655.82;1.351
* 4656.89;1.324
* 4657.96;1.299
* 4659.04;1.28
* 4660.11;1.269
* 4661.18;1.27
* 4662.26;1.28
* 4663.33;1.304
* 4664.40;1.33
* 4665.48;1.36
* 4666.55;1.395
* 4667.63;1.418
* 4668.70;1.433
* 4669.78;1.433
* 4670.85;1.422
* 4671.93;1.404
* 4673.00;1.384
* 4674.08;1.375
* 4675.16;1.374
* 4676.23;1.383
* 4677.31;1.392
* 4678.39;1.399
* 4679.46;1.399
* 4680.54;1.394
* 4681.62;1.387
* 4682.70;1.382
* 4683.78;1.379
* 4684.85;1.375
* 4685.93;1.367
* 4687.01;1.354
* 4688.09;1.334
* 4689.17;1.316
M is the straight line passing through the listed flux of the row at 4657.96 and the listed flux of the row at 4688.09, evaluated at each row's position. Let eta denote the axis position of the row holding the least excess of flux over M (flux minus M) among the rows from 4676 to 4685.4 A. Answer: 4684.85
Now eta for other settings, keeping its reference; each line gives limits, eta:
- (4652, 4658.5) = 4657.96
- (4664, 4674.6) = 4664.40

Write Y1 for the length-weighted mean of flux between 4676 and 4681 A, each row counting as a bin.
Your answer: 1.39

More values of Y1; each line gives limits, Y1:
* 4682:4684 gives 1.38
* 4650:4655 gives 1.36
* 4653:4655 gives 1.37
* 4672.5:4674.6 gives 1.38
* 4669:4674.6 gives 1.40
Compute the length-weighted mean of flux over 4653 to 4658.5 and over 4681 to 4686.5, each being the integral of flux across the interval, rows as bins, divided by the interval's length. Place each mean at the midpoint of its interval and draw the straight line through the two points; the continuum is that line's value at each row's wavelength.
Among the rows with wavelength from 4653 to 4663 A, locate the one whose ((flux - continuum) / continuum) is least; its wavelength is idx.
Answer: 4661.18 A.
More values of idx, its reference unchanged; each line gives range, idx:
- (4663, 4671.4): 4663.33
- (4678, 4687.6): 4687.01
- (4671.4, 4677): 4675.16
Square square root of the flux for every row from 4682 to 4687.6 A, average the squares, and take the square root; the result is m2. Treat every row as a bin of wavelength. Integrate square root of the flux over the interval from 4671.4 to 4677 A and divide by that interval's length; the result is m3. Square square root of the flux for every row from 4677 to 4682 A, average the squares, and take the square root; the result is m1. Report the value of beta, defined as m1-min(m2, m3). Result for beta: 0.010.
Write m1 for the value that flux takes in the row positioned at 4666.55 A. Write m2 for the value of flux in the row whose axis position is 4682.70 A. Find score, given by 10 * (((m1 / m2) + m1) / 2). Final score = 12.0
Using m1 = 1.395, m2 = 1.382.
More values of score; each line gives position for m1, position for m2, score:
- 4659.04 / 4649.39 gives 11.3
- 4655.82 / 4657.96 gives 12.0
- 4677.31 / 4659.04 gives 12.4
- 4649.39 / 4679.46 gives 11.2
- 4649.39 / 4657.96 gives 11.6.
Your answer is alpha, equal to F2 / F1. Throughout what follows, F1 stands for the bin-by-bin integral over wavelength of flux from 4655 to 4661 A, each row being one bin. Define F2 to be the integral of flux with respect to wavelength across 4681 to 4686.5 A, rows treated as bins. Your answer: 0.97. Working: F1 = 7.8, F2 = 7.58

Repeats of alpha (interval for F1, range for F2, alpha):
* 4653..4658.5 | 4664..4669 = 0.94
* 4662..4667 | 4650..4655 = 1.01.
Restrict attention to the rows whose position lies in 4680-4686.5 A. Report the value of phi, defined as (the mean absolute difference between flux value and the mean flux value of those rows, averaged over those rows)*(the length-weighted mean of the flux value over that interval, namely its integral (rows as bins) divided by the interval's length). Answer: 0.010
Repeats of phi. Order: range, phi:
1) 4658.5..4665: 0.024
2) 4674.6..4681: 0.011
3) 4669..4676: 0.029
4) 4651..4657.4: 0.019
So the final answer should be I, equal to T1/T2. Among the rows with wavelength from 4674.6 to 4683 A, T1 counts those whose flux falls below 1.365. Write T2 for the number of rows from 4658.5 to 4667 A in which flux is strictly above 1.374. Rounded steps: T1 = 0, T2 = 1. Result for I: 0.0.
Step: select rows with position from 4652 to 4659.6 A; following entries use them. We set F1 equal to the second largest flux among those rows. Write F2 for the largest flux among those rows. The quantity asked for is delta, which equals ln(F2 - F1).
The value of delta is -5.1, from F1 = 1.368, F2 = 1.374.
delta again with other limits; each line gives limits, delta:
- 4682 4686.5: -5.8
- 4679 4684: -5.3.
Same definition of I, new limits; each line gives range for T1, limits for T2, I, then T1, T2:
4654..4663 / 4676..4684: 0.9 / 7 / 8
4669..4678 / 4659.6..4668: 0.0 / 0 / 2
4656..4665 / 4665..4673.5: 1.1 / 8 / 7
